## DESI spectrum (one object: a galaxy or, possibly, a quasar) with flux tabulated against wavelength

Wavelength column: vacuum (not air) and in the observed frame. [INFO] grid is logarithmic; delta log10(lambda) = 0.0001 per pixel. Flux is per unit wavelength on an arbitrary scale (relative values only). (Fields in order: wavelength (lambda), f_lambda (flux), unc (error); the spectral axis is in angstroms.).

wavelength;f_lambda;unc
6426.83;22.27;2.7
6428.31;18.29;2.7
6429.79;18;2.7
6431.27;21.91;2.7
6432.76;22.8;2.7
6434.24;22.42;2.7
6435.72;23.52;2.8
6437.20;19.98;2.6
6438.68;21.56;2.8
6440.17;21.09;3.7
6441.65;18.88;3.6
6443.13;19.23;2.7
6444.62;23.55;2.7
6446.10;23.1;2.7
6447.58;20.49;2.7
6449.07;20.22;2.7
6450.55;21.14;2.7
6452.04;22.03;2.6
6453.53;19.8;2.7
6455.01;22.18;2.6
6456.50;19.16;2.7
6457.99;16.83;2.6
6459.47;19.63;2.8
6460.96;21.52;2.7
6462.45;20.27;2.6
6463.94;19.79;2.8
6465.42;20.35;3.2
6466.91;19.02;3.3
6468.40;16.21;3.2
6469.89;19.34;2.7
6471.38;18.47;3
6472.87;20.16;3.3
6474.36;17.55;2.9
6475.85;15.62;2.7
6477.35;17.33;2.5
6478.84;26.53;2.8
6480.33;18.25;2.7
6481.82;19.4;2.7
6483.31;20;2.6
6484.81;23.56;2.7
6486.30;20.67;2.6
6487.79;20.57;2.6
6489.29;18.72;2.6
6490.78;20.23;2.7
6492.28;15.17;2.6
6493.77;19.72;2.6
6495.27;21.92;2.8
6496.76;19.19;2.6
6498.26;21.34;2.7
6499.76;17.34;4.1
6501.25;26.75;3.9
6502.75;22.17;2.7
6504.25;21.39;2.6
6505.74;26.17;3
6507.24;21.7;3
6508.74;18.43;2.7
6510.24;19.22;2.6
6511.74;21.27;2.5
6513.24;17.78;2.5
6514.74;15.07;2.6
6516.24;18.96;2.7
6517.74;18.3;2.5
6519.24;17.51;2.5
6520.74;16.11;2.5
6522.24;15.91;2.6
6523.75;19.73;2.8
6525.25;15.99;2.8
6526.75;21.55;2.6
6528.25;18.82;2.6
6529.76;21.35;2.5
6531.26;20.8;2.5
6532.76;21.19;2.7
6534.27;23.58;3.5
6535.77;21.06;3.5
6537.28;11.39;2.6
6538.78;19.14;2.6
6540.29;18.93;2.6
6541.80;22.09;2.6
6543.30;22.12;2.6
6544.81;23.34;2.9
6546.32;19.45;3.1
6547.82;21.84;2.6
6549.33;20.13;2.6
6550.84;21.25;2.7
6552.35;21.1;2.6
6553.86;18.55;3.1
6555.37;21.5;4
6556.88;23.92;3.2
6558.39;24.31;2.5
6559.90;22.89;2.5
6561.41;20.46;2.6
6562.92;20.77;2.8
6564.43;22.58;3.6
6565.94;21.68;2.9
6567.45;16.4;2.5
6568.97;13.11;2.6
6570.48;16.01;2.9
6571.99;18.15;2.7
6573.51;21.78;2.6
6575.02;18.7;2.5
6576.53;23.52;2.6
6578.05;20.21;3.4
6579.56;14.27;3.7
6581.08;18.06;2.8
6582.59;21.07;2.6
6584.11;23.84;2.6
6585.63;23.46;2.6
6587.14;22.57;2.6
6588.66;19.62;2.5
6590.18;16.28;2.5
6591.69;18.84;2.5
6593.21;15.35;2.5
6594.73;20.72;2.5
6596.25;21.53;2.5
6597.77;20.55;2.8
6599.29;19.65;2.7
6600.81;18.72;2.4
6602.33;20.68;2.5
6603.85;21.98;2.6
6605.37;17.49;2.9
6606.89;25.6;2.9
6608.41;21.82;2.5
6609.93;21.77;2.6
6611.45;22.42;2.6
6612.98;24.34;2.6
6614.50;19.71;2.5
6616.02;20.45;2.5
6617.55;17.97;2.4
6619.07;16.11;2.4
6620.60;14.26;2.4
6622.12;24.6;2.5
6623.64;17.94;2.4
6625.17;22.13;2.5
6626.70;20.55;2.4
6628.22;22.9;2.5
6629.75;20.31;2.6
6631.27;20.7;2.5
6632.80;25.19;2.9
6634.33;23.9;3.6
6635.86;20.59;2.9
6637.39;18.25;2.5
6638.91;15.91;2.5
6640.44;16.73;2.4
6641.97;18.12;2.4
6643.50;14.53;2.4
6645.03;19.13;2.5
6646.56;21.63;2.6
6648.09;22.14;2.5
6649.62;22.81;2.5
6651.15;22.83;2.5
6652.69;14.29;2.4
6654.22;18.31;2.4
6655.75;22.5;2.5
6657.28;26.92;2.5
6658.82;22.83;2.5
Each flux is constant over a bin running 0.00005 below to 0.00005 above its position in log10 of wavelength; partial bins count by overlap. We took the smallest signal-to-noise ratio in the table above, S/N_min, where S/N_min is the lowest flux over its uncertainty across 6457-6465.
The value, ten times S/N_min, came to 65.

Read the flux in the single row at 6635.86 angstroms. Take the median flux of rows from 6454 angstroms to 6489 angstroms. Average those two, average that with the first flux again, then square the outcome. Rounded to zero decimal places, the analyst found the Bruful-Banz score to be 414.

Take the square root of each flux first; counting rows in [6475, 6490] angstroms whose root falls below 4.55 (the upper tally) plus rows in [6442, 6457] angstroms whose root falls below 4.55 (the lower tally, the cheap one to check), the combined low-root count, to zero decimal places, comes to 13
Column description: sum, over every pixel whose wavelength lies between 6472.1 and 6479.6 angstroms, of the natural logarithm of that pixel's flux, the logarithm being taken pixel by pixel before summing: 14.7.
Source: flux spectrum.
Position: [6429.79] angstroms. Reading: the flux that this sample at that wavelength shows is 18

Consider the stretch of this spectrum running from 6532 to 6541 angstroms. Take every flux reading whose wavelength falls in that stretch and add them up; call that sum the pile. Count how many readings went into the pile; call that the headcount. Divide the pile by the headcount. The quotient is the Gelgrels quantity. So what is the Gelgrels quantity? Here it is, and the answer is 19.2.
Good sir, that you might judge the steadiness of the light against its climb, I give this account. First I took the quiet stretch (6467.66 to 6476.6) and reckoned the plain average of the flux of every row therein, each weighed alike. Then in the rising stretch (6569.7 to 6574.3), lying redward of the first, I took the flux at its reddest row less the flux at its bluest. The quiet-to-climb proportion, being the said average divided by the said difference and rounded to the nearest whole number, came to 3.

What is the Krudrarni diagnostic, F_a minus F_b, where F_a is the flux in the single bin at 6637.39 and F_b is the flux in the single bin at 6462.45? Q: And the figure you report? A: -2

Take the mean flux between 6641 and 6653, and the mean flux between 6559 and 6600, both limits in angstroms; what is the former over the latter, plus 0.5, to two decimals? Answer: 1.49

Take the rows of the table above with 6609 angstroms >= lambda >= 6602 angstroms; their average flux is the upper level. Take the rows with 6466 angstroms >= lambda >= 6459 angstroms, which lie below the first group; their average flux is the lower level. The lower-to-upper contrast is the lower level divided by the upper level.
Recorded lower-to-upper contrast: 0.94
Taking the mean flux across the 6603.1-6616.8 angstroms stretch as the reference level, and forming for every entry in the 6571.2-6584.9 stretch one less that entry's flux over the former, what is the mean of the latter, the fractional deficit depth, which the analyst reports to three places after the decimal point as 0.082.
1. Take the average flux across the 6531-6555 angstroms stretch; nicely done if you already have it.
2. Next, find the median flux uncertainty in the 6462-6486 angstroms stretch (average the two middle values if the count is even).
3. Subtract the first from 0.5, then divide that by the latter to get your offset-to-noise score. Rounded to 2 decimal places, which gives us -7.23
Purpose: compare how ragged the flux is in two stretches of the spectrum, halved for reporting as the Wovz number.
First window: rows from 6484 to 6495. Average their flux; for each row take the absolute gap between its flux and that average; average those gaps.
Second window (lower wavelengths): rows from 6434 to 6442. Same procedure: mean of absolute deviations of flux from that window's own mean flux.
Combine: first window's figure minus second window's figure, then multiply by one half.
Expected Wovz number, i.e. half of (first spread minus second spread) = 0.20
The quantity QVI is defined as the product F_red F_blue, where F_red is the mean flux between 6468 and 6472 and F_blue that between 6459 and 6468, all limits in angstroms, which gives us 362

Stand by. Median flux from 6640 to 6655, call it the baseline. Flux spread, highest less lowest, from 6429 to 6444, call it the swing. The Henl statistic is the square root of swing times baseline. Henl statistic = 10.2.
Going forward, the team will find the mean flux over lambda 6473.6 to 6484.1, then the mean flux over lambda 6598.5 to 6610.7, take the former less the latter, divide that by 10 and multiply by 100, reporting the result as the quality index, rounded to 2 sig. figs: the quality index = -17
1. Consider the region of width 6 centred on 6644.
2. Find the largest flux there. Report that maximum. 21.63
